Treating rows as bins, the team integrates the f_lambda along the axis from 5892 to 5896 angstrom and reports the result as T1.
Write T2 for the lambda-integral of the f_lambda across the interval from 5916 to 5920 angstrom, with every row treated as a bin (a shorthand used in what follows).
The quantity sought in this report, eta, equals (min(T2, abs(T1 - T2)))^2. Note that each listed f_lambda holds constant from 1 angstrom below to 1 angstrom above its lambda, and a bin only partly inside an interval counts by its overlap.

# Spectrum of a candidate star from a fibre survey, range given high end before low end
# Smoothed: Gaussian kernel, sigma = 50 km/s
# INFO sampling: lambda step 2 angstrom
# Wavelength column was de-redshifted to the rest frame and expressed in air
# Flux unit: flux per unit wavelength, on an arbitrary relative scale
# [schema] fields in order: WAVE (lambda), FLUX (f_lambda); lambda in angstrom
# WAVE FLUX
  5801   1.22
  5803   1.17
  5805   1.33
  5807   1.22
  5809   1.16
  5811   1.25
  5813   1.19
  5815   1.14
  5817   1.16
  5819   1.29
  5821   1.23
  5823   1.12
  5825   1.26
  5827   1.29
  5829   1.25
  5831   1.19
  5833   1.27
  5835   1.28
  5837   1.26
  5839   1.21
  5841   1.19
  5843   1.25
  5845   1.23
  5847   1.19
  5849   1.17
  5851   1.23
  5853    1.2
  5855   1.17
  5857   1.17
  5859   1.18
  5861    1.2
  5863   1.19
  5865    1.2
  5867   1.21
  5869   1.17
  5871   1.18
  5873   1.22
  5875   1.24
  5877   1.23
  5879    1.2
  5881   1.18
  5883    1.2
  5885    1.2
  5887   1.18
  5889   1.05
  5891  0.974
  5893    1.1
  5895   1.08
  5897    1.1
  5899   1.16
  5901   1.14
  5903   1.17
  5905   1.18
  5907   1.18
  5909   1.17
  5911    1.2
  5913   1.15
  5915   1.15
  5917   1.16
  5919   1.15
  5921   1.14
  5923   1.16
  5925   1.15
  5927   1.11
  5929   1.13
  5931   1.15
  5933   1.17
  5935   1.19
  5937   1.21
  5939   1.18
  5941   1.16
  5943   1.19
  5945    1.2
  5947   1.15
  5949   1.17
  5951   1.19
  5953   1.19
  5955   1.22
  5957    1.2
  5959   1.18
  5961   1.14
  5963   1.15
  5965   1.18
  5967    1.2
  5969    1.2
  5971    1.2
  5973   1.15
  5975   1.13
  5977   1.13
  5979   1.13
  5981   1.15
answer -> 0.07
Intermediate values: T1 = 4.36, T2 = 4.62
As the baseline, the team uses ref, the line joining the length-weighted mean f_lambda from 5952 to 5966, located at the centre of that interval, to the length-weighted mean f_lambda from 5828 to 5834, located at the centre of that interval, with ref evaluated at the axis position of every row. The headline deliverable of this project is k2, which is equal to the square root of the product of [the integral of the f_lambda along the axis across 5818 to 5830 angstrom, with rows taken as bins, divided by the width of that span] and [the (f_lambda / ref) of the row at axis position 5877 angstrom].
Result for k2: 1.12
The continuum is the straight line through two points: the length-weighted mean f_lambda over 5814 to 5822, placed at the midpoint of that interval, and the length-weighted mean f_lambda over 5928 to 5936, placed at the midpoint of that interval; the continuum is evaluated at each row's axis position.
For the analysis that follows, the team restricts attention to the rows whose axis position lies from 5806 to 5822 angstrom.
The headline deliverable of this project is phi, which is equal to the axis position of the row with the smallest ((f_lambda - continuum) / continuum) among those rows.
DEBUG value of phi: 5815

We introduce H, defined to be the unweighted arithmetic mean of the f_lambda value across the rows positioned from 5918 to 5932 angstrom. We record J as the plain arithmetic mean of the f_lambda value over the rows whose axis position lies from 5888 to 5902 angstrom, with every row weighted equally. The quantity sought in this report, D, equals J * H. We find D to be 1.24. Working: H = 1.14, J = 1.086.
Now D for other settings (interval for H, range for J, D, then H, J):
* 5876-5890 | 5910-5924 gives 1.36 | 1.18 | 1.159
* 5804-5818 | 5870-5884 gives 1.46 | 1.21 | 1.207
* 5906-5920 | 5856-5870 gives 1.39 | 1.17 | 1.189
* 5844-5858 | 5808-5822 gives 1.44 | 1.19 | 1.203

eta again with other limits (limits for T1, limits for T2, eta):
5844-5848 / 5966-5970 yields 0.00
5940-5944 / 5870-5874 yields 0.01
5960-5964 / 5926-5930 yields 0.01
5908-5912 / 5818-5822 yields 0.09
